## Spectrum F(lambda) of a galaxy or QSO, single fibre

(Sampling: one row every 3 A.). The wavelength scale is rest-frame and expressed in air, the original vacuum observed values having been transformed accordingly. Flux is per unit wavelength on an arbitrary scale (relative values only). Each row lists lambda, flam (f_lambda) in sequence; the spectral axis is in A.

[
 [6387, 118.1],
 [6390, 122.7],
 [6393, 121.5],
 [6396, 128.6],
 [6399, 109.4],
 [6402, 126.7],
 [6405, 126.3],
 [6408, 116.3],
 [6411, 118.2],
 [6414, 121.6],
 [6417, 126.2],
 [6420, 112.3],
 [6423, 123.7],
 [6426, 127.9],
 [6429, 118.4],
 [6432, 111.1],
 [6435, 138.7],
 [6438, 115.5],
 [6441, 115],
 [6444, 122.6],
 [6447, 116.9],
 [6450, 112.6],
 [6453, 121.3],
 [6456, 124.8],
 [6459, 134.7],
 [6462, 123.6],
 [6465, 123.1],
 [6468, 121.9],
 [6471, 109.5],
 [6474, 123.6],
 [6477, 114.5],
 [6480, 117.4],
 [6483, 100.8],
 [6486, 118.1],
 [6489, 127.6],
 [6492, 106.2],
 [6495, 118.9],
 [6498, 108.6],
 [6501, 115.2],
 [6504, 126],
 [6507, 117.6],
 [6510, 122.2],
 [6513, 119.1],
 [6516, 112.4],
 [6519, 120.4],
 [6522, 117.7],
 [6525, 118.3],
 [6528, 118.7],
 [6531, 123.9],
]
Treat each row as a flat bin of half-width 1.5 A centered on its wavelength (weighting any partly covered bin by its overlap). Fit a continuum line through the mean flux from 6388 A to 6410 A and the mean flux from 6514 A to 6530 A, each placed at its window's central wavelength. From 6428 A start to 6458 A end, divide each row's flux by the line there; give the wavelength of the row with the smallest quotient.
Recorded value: 6432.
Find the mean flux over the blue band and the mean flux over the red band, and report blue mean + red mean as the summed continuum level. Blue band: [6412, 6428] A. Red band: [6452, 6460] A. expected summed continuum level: 249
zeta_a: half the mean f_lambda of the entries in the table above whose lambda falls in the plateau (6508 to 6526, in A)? 59.2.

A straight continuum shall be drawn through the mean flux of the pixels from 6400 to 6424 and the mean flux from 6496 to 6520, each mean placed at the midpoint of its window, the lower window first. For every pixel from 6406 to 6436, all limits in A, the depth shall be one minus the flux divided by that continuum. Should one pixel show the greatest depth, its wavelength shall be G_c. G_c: 6432 A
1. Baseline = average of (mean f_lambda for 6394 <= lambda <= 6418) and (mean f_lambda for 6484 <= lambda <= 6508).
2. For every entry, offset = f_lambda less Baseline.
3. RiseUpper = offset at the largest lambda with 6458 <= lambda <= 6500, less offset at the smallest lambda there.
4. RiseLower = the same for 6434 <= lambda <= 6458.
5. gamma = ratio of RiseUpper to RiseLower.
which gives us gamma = 1.9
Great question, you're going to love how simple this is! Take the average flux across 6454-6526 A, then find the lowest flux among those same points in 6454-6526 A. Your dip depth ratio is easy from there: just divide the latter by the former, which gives 0.851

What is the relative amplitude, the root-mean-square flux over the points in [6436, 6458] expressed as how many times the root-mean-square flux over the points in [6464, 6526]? 1.01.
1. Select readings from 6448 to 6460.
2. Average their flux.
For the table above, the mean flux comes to 123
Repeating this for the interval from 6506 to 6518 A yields 118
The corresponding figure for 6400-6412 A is 122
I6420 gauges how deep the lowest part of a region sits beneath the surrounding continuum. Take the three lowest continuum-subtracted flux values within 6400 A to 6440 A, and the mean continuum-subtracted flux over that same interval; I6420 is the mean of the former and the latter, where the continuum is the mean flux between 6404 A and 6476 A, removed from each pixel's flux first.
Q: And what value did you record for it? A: -3.7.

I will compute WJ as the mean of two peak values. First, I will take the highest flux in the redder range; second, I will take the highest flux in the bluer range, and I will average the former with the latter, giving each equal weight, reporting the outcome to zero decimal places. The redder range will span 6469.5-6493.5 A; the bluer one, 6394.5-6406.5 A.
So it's 128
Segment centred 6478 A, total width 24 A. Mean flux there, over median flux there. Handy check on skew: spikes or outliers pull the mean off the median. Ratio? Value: 0.99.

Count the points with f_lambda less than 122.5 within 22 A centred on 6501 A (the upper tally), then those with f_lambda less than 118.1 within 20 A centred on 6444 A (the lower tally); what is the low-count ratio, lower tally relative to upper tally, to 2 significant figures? 0.67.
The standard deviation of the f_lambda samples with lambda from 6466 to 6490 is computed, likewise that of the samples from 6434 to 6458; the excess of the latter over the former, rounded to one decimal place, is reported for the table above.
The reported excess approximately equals -0.2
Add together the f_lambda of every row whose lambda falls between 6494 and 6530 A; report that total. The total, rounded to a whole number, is 1415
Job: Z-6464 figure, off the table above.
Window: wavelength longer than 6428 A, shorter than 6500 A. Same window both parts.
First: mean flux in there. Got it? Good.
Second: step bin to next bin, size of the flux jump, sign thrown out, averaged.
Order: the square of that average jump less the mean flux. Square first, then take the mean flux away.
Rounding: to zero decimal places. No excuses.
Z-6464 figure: -12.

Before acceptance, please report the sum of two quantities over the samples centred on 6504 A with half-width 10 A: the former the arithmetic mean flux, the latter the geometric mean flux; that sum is 236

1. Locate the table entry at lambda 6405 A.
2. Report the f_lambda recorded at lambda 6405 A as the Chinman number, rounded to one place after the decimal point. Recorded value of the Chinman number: 126.3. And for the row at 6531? 123.9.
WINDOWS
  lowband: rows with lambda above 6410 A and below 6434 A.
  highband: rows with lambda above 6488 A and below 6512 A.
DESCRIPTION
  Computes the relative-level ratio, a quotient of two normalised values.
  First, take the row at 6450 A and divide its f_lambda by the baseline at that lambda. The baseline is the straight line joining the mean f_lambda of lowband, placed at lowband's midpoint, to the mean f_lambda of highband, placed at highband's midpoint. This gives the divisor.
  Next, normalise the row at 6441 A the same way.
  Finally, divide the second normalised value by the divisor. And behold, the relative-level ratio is 1.02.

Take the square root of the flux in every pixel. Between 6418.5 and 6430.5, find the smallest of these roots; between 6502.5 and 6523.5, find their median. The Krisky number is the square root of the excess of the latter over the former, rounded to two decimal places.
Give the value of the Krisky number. 0.56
